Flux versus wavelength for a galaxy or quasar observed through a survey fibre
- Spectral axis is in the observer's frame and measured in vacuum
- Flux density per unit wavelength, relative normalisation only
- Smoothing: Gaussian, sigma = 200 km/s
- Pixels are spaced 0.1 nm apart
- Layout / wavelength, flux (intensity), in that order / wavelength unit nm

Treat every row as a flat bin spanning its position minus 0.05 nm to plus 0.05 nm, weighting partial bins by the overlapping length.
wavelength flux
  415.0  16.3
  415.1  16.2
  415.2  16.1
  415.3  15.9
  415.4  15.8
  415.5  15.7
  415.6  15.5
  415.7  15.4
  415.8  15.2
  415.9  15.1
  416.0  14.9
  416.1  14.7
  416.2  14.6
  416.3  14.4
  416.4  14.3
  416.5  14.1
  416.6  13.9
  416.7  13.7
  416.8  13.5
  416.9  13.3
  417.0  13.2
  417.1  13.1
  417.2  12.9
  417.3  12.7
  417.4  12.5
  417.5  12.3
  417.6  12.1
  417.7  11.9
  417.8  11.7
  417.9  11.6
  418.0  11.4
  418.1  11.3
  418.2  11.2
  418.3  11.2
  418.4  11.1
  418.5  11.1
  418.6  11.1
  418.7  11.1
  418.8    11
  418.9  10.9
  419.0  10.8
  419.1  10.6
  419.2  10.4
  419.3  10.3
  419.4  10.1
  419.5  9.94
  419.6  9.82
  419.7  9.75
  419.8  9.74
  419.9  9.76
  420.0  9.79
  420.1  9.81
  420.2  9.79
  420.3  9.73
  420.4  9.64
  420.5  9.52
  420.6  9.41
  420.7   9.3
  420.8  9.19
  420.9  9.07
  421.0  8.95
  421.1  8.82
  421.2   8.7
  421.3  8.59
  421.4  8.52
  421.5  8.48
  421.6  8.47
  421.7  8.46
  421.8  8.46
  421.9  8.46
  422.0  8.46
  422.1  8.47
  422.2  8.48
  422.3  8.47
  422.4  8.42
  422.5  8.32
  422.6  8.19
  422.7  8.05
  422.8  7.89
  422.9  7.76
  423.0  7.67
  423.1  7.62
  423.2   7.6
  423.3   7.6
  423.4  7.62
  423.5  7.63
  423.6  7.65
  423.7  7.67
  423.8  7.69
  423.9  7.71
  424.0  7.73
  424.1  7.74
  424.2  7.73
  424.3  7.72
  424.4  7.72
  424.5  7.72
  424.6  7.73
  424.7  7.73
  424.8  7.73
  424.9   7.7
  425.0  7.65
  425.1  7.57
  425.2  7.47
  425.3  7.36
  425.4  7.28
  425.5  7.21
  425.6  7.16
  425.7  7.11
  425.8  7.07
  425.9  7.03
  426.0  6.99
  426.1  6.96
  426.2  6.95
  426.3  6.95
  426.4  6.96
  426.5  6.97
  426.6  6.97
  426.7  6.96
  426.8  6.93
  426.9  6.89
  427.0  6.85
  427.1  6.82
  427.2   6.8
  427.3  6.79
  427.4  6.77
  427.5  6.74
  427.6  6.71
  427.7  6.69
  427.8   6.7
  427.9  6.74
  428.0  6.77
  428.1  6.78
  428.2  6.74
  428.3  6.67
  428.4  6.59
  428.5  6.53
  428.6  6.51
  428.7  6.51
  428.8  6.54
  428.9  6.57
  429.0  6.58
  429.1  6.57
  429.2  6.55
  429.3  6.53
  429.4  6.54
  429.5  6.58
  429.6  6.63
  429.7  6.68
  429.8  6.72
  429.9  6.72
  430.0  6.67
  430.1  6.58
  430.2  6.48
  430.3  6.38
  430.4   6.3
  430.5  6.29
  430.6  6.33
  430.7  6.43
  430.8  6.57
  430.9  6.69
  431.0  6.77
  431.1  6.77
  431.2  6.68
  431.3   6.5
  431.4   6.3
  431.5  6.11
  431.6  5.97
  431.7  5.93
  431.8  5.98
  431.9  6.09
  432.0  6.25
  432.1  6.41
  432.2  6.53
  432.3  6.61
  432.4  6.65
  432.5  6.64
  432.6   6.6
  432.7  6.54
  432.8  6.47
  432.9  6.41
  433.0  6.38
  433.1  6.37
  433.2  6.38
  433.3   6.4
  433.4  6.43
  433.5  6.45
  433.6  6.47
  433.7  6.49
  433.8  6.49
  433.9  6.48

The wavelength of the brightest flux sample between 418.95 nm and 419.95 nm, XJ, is 419.0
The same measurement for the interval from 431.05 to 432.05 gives 431.1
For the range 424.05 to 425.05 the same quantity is 424.1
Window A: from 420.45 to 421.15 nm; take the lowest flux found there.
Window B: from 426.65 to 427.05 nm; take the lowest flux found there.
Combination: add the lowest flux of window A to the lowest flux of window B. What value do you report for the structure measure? 16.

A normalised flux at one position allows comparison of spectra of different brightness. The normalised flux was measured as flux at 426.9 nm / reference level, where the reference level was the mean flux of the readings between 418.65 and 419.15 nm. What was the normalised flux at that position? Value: 0.63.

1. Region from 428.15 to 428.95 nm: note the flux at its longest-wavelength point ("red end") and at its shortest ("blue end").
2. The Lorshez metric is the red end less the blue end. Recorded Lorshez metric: -0.17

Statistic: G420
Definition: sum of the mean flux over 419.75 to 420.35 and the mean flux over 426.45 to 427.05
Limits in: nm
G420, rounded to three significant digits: 16.7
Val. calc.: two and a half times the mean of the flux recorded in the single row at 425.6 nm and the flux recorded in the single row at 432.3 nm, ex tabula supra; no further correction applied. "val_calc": 17.2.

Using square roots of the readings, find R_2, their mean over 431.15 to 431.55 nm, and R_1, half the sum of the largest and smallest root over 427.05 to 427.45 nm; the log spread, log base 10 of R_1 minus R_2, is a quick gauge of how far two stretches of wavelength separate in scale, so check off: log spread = -1.1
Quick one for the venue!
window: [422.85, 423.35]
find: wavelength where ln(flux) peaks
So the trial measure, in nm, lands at 422.9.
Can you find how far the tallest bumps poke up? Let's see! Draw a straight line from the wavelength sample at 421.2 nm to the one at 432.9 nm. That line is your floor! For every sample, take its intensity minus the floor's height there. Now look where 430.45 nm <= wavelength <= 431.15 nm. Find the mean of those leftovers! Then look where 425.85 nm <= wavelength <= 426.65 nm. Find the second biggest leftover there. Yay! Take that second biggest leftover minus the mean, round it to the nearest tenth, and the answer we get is -0.4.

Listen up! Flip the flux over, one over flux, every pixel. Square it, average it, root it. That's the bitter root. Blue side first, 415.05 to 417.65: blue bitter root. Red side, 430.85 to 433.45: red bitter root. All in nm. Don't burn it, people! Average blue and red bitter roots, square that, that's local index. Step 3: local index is 0.0129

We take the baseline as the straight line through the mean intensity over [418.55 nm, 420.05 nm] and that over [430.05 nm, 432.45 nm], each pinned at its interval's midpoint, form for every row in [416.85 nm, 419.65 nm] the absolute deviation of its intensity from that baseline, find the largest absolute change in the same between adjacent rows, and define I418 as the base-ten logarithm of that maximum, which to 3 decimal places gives -0.777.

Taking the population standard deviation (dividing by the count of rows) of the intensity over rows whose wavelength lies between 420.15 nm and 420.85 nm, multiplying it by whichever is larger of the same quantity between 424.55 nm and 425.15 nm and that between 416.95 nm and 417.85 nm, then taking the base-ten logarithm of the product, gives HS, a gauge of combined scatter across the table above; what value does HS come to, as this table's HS -1.0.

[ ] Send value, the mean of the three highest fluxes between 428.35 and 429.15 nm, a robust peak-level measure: 6.6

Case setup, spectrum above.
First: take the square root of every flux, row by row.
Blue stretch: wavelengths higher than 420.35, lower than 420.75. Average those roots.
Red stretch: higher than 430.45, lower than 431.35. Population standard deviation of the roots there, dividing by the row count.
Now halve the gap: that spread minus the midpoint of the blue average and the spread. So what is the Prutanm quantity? -1.52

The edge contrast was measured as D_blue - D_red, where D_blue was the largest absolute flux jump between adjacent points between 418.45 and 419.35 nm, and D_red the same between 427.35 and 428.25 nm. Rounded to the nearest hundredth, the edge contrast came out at 0.16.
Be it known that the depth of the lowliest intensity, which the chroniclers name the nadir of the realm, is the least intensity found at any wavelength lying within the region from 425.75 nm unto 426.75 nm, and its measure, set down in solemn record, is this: 6.95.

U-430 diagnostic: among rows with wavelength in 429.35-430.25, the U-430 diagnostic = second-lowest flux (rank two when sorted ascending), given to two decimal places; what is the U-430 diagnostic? 6.54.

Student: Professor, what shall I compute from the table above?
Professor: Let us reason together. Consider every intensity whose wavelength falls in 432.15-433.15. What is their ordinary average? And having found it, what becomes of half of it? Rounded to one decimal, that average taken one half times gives 3.3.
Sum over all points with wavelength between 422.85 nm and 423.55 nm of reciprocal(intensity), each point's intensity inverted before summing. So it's 0.92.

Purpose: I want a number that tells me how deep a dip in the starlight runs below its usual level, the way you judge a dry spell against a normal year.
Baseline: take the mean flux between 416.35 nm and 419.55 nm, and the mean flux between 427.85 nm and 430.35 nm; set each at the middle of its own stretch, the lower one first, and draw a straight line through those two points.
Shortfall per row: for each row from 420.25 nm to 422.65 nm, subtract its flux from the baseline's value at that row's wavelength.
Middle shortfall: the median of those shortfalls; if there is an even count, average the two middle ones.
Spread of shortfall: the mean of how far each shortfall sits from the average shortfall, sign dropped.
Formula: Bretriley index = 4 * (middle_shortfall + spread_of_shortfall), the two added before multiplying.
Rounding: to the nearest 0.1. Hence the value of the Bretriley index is 6.5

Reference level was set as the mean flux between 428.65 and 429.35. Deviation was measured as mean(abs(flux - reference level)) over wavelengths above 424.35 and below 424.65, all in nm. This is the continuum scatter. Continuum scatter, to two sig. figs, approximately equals 1.2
